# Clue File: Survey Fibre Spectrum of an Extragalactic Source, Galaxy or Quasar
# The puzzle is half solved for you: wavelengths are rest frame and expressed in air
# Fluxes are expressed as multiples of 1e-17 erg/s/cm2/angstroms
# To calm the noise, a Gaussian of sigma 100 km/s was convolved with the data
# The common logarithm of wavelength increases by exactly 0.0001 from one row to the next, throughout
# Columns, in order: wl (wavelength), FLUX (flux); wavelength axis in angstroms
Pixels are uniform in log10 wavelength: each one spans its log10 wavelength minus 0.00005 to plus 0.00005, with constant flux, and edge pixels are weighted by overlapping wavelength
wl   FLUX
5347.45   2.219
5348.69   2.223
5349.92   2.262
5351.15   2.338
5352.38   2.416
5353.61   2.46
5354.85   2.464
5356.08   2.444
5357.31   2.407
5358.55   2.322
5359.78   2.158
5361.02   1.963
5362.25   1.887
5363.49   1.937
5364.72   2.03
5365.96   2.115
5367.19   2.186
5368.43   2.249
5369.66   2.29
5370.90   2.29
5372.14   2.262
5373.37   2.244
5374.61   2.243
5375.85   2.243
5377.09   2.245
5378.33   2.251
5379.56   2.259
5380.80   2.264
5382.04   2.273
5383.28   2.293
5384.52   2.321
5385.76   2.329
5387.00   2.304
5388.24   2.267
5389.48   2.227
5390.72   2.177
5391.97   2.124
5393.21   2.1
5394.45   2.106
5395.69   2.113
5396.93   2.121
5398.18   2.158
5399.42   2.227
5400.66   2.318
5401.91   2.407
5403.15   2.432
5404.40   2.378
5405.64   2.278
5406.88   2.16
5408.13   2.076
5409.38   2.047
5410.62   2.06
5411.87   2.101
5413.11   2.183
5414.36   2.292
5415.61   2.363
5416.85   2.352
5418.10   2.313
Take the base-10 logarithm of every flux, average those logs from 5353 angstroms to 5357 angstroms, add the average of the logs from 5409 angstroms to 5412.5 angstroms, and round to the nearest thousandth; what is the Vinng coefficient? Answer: 0.706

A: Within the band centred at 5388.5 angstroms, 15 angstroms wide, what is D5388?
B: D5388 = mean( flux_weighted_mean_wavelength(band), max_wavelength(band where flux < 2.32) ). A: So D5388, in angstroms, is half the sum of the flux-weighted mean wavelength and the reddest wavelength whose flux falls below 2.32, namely 5392.2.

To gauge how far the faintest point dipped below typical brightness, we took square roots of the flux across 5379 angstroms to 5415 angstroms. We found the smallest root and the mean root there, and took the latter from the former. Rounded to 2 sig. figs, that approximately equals -0.059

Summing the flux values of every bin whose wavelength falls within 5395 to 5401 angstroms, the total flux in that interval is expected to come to 10.9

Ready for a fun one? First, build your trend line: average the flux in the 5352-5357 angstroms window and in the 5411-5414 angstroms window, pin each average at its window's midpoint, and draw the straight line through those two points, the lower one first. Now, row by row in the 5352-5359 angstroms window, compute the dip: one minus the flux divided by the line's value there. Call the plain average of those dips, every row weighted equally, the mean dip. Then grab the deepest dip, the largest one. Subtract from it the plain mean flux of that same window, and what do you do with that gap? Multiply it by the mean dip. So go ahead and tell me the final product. -0.02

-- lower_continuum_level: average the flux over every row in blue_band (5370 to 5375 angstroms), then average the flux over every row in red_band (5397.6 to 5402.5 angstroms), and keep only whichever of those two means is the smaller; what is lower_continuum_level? 2.26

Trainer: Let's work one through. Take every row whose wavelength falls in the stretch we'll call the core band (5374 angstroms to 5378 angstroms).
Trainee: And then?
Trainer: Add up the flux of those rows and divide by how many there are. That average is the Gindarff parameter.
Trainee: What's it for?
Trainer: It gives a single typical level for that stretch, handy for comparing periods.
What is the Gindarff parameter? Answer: 2.24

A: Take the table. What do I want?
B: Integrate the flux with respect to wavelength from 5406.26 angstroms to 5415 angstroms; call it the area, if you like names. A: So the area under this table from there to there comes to 18.6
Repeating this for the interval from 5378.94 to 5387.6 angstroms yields 19.9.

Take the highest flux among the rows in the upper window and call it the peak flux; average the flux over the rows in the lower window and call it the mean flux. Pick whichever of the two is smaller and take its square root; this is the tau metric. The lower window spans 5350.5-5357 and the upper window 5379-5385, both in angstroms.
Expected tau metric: 1.52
